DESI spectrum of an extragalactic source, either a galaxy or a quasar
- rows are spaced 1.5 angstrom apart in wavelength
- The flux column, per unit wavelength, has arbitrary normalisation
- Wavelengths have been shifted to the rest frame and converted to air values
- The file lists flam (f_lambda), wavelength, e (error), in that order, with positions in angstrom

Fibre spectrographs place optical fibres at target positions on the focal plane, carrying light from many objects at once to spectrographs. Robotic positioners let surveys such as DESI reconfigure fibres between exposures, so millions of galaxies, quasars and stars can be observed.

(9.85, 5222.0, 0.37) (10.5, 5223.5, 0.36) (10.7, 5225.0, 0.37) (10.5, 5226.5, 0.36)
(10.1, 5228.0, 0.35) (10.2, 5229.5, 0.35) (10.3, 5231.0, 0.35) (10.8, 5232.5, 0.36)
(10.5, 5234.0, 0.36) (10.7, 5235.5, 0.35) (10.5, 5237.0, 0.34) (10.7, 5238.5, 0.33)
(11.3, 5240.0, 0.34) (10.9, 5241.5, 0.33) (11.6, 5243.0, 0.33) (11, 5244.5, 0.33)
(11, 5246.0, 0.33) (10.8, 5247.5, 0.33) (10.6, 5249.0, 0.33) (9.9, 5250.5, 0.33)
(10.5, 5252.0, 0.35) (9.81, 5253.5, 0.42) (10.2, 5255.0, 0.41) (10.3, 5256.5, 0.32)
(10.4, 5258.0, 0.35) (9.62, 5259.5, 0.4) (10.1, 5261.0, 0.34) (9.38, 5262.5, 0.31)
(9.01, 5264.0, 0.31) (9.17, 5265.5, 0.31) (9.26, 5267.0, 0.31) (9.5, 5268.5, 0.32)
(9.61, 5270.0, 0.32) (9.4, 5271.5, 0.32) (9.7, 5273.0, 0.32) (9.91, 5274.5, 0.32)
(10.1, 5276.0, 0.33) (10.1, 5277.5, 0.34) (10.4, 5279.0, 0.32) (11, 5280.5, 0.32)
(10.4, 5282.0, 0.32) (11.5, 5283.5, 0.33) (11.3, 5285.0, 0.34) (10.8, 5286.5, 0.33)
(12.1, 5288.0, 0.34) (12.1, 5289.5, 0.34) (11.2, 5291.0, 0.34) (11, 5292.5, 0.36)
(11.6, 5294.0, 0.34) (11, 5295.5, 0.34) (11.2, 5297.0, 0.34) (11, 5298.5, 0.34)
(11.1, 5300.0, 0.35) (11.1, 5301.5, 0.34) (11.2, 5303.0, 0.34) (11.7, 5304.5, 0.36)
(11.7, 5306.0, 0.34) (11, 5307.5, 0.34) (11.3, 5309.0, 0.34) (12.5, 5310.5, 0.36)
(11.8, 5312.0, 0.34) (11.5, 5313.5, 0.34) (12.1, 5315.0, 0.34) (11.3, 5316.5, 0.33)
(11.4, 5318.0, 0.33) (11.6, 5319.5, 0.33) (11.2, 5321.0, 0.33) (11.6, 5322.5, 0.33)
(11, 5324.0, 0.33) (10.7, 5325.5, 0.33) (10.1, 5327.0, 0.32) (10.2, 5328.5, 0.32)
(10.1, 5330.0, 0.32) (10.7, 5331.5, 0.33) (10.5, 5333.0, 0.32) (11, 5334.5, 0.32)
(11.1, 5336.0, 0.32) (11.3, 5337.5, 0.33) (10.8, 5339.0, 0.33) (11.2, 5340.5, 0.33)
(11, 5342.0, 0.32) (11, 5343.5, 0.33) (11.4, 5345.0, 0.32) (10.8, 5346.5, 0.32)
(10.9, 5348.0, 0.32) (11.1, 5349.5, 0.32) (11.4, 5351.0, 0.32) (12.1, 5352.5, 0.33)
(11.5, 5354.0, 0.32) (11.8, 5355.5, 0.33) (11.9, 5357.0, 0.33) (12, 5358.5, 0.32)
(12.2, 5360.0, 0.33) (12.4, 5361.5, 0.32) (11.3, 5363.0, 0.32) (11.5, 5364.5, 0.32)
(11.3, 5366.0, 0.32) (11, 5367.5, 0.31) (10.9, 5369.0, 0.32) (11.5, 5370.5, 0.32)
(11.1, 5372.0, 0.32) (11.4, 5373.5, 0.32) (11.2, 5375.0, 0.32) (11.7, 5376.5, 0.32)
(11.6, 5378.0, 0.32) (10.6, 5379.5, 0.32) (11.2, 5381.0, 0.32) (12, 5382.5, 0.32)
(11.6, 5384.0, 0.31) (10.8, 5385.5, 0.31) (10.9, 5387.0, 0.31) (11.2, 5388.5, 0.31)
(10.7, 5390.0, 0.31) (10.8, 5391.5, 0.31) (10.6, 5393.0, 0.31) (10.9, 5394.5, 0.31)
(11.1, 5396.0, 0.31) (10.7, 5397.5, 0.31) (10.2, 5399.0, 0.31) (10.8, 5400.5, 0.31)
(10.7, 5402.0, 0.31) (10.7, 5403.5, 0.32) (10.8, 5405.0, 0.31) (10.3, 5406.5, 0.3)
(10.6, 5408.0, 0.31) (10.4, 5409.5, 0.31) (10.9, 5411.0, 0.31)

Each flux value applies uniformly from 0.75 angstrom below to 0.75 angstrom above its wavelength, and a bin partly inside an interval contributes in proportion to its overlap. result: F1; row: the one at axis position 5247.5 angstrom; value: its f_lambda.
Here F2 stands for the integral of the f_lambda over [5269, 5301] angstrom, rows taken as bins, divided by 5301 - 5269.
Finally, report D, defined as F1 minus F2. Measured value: 0.0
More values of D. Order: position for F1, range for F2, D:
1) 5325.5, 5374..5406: -0.3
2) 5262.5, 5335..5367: -2.0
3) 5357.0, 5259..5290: 1.7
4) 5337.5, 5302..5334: 0.1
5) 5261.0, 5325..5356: -0.9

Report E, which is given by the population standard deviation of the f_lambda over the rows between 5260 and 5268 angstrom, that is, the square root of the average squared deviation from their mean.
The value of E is 0.38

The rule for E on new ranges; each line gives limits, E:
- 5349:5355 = 0.36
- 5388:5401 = 0.27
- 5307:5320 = 0.43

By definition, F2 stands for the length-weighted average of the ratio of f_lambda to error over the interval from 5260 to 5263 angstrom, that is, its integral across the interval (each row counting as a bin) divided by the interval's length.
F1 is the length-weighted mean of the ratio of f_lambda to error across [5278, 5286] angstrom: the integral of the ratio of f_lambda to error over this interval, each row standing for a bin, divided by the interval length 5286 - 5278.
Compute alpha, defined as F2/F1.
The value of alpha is 0.88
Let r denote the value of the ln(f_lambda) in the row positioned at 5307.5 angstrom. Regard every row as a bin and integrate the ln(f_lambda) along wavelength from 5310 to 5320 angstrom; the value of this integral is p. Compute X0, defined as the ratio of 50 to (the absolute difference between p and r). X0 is 2.25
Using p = 24.6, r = 2.40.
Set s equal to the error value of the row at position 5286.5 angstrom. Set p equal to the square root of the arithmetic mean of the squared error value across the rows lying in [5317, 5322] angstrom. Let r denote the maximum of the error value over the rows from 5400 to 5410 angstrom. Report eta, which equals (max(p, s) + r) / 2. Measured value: 0.325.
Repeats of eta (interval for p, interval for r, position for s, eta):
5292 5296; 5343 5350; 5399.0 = 0.338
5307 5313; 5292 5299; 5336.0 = 0.353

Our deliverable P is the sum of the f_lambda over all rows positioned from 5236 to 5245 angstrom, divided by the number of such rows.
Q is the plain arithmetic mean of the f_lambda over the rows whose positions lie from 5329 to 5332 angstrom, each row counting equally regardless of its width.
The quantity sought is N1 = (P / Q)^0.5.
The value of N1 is 1.03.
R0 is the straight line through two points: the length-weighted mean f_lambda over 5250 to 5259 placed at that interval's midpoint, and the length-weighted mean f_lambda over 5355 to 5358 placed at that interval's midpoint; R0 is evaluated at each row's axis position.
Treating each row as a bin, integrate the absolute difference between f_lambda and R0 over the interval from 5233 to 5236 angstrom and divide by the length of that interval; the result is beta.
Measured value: 0.8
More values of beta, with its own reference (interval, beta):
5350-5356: 0.3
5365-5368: 0.8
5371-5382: 0.9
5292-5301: 0.3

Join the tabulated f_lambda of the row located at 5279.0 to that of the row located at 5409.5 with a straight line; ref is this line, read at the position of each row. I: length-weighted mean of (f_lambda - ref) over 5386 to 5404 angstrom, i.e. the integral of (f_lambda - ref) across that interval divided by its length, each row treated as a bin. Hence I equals 0.4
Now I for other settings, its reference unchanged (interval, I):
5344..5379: 1.1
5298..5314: 1.1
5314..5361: 0.8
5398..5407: 0.2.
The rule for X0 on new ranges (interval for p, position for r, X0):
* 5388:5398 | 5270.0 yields 2.32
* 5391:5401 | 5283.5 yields 2.35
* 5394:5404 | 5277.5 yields 2.34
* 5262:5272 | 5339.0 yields 2.51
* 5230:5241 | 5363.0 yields 2.12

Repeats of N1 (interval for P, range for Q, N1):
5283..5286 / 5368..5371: 1.01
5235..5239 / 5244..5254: 1.01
